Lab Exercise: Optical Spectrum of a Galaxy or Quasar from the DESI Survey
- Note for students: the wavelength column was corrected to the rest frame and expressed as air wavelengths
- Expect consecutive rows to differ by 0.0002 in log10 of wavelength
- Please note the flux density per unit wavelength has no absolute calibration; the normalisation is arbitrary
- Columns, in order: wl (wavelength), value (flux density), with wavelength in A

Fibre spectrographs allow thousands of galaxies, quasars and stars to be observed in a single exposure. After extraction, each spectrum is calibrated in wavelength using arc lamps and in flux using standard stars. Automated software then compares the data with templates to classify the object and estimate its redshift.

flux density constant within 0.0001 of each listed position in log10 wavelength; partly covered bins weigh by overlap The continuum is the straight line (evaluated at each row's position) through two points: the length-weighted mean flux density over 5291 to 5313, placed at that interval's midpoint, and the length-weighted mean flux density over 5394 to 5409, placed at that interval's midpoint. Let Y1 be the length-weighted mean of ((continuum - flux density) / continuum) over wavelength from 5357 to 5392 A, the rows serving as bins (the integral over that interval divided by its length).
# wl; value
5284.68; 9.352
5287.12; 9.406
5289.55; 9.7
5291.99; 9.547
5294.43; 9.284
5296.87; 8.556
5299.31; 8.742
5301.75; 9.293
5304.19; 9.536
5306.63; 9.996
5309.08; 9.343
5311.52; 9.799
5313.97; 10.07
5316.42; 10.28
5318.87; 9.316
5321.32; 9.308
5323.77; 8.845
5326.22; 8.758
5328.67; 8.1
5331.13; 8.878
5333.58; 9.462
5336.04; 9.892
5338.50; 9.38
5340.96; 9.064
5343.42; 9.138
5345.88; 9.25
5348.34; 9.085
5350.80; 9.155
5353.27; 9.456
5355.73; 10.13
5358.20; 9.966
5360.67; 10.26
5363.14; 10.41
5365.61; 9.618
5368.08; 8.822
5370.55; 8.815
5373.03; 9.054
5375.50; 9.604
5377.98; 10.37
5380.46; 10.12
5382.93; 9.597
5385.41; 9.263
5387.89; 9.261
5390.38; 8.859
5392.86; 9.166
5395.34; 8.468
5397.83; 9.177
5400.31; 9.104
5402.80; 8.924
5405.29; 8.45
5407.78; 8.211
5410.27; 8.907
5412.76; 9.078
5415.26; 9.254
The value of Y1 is -0.08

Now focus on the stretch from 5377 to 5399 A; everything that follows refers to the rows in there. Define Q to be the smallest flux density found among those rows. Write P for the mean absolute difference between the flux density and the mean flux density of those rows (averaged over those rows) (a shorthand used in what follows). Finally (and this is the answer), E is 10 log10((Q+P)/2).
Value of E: 6.5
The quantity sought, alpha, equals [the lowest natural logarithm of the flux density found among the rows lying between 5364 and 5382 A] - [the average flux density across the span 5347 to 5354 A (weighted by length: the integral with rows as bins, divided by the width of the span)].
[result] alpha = -7.0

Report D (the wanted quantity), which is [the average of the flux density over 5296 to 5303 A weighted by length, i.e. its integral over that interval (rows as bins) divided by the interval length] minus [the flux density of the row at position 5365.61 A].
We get -0.73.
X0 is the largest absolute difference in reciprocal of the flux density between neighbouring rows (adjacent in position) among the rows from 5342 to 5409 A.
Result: 0.0094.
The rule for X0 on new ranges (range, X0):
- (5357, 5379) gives 0.0094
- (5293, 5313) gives 0.0092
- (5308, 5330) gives 0.0101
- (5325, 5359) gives 0.0108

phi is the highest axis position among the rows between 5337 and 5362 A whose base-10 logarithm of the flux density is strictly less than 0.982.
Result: 5353.27 A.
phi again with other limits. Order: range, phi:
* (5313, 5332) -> 5331.13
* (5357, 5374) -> 5373.03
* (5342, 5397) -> 5395.34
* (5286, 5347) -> 5345.88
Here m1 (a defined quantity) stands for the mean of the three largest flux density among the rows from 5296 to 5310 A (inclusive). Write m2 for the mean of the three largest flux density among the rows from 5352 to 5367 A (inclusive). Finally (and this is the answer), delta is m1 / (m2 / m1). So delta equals 9.02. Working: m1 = 9.6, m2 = 10.3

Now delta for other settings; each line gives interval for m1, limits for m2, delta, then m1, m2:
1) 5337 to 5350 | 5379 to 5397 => 8.87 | 9.3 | 9.7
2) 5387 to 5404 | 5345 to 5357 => 8.81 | 9.2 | 9.6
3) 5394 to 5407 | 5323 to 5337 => 8.74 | 9.1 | 9.4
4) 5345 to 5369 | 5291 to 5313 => 10.78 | 10.3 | 9.8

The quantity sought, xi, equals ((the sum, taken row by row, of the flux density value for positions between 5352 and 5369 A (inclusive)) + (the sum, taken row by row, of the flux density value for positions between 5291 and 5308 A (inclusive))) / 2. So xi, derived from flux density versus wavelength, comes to 66.8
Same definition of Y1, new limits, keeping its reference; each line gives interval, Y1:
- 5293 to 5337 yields 0.00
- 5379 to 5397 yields -0.05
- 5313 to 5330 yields 0.00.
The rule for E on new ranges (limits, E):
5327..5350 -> 6.2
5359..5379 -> 6.7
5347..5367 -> 6.8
